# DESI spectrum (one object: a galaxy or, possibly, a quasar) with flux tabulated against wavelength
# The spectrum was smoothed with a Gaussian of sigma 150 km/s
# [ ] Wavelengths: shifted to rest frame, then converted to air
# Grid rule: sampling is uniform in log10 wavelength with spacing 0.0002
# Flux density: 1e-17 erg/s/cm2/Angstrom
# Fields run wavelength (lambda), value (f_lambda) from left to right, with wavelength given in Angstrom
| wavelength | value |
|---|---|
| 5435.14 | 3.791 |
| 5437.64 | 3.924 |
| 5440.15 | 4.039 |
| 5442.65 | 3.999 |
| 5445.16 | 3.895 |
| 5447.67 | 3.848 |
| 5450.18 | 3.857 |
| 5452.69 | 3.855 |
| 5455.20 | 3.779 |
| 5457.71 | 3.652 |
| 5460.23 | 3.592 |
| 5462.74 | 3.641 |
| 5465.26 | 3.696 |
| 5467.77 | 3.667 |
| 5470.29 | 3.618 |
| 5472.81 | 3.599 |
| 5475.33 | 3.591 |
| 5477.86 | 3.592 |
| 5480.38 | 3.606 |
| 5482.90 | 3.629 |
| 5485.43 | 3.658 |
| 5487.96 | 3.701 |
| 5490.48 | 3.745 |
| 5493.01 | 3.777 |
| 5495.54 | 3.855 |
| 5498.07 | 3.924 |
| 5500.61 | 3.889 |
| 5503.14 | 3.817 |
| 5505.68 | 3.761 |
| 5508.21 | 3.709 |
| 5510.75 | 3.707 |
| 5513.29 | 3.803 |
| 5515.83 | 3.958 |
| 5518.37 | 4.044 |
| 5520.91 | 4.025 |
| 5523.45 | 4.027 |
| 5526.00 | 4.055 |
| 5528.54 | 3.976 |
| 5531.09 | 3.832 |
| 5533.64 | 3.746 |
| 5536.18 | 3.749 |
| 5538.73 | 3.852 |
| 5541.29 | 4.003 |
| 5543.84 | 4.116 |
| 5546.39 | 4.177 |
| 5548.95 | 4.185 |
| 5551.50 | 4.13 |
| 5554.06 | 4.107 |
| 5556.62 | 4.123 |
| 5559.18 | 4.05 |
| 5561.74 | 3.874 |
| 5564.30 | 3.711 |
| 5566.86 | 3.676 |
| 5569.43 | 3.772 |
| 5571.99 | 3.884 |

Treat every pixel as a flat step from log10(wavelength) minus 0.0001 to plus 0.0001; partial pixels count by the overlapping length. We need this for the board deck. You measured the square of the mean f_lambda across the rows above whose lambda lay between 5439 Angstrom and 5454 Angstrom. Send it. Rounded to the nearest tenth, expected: 15.3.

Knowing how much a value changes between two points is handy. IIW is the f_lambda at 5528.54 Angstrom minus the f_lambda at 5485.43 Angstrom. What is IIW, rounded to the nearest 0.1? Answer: 0.3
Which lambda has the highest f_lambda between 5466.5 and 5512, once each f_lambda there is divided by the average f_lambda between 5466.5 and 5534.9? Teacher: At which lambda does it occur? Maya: 5498.07 Angstrom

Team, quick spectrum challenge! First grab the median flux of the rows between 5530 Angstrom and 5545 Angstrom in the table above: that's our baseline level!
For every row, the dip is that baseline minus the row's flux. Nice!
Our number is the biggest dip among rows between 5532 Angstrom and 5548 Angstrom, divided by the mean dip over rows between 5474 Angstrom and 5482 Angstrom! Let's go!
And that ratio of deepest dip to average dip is 0.4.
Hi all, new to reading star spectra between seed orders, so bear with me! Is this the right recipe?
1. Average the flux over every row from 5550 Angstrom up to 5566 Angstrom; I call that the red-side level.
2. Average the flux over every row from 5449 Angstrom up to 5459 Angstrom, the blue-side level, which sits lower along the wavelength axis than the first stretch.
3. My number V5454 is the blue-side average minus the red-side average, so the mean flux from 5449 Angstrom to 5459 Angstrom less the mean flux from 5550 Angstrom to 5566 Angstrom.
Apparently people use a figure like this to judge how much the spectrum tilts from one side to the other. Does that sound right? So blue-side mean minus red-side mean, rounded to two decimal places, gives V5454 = -0.21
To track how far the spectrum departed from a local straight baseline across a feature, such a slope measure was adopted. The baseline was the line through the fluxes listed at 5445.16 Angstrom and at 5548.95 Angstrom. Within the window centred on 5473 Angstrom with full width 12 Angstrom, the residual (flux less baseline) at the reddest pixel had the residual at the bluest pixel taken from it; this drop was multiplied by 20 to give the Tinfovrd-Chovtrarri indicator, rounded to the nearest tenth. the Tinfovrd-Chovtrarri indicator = -2.1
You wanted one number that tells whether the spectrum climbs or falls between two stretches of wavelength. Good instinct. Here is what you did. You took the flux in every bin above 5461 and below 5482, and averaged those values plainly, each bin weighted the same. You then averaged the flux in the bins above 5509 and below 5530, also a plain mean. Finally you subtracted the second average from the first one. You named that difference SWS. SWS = -0.32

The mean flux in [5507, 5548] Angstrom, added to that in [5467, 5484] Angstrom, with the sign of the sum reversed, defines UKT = -7.54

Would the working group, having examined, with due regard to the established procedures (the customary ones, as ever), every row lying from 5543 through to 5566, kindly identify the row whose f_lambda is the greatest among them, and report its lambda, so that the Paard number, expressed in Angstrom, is 5548.95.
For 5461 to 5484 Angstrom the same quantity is 5465.26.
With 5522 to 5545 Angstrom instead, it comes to 5543.84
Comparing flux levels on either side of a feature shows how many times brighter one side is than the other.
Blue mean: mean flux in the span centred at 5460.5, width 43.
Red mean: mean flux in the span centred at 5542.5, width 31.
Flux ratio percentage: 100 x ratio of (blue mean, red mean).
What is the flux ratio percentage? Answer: 93.4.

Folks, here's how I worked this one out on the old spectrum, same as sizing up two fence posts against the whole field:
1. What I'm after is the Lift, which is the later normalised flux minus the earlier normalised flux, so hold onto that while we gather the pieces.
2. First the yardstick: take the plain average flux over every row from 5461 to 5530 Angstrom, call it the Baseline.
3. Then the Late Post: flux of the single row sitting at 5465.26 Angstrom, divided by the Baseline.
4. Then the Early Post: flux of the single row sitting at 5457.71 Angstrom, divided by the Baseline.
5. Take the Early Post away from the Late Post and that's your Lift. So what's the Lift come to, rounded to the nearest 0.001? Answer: 0.012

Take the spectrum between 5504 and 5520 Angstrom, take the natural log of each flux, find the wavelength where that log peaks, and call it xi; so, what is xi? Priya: 5518.37 Angstrom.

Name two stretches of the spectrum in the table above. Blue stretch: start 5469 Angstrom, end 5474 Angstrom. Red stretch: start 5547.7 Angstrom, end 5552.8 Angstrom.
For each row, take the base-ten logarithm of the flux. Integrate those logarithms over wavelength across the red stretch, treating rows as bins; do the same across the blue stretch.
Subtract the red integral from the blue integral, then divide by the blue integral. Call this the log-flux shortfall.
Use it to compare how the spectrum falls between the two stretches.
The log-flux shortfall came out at -0.13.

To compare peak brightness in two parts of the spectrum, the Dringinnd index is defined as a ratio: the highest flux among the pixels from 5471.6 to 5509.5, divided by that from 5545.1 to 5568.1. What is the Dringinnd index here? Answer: 0.94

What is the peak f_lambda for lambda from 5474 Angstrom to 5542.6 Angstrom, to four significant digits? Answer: 4.055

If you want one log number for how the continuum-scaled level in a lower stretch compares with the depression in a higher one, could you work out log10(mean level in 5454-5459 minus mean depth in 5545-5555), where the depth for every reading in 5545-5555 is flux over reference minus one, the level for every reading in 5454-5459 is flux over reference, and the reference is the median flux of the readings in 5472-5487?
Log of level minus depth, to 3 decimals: -0.056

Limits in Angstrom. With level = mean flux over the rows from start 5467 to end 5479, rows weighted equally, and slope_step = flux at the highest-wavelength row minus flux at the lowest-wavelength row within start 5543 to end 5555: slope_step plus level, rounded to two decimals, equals 3.60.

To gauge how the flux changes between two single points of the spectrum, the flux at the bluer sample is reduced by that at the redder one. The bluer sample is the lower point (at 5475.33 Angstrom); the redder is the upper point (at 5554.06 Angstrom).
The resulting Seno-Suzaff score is -0.52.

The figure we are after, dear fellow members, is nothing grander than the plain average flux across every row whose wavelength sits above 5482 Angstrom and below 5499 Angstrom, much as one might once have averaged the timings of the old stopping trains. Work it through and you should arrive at 3.76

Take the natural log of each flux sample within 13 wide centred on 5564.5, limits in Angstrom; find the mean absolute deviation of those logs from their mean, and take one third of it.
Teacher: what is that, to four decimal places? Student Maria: 0.0101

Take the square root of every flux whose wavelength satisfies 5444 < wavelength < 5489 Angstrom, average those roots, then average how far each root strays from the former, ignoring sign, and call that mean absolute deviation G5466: 0.022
